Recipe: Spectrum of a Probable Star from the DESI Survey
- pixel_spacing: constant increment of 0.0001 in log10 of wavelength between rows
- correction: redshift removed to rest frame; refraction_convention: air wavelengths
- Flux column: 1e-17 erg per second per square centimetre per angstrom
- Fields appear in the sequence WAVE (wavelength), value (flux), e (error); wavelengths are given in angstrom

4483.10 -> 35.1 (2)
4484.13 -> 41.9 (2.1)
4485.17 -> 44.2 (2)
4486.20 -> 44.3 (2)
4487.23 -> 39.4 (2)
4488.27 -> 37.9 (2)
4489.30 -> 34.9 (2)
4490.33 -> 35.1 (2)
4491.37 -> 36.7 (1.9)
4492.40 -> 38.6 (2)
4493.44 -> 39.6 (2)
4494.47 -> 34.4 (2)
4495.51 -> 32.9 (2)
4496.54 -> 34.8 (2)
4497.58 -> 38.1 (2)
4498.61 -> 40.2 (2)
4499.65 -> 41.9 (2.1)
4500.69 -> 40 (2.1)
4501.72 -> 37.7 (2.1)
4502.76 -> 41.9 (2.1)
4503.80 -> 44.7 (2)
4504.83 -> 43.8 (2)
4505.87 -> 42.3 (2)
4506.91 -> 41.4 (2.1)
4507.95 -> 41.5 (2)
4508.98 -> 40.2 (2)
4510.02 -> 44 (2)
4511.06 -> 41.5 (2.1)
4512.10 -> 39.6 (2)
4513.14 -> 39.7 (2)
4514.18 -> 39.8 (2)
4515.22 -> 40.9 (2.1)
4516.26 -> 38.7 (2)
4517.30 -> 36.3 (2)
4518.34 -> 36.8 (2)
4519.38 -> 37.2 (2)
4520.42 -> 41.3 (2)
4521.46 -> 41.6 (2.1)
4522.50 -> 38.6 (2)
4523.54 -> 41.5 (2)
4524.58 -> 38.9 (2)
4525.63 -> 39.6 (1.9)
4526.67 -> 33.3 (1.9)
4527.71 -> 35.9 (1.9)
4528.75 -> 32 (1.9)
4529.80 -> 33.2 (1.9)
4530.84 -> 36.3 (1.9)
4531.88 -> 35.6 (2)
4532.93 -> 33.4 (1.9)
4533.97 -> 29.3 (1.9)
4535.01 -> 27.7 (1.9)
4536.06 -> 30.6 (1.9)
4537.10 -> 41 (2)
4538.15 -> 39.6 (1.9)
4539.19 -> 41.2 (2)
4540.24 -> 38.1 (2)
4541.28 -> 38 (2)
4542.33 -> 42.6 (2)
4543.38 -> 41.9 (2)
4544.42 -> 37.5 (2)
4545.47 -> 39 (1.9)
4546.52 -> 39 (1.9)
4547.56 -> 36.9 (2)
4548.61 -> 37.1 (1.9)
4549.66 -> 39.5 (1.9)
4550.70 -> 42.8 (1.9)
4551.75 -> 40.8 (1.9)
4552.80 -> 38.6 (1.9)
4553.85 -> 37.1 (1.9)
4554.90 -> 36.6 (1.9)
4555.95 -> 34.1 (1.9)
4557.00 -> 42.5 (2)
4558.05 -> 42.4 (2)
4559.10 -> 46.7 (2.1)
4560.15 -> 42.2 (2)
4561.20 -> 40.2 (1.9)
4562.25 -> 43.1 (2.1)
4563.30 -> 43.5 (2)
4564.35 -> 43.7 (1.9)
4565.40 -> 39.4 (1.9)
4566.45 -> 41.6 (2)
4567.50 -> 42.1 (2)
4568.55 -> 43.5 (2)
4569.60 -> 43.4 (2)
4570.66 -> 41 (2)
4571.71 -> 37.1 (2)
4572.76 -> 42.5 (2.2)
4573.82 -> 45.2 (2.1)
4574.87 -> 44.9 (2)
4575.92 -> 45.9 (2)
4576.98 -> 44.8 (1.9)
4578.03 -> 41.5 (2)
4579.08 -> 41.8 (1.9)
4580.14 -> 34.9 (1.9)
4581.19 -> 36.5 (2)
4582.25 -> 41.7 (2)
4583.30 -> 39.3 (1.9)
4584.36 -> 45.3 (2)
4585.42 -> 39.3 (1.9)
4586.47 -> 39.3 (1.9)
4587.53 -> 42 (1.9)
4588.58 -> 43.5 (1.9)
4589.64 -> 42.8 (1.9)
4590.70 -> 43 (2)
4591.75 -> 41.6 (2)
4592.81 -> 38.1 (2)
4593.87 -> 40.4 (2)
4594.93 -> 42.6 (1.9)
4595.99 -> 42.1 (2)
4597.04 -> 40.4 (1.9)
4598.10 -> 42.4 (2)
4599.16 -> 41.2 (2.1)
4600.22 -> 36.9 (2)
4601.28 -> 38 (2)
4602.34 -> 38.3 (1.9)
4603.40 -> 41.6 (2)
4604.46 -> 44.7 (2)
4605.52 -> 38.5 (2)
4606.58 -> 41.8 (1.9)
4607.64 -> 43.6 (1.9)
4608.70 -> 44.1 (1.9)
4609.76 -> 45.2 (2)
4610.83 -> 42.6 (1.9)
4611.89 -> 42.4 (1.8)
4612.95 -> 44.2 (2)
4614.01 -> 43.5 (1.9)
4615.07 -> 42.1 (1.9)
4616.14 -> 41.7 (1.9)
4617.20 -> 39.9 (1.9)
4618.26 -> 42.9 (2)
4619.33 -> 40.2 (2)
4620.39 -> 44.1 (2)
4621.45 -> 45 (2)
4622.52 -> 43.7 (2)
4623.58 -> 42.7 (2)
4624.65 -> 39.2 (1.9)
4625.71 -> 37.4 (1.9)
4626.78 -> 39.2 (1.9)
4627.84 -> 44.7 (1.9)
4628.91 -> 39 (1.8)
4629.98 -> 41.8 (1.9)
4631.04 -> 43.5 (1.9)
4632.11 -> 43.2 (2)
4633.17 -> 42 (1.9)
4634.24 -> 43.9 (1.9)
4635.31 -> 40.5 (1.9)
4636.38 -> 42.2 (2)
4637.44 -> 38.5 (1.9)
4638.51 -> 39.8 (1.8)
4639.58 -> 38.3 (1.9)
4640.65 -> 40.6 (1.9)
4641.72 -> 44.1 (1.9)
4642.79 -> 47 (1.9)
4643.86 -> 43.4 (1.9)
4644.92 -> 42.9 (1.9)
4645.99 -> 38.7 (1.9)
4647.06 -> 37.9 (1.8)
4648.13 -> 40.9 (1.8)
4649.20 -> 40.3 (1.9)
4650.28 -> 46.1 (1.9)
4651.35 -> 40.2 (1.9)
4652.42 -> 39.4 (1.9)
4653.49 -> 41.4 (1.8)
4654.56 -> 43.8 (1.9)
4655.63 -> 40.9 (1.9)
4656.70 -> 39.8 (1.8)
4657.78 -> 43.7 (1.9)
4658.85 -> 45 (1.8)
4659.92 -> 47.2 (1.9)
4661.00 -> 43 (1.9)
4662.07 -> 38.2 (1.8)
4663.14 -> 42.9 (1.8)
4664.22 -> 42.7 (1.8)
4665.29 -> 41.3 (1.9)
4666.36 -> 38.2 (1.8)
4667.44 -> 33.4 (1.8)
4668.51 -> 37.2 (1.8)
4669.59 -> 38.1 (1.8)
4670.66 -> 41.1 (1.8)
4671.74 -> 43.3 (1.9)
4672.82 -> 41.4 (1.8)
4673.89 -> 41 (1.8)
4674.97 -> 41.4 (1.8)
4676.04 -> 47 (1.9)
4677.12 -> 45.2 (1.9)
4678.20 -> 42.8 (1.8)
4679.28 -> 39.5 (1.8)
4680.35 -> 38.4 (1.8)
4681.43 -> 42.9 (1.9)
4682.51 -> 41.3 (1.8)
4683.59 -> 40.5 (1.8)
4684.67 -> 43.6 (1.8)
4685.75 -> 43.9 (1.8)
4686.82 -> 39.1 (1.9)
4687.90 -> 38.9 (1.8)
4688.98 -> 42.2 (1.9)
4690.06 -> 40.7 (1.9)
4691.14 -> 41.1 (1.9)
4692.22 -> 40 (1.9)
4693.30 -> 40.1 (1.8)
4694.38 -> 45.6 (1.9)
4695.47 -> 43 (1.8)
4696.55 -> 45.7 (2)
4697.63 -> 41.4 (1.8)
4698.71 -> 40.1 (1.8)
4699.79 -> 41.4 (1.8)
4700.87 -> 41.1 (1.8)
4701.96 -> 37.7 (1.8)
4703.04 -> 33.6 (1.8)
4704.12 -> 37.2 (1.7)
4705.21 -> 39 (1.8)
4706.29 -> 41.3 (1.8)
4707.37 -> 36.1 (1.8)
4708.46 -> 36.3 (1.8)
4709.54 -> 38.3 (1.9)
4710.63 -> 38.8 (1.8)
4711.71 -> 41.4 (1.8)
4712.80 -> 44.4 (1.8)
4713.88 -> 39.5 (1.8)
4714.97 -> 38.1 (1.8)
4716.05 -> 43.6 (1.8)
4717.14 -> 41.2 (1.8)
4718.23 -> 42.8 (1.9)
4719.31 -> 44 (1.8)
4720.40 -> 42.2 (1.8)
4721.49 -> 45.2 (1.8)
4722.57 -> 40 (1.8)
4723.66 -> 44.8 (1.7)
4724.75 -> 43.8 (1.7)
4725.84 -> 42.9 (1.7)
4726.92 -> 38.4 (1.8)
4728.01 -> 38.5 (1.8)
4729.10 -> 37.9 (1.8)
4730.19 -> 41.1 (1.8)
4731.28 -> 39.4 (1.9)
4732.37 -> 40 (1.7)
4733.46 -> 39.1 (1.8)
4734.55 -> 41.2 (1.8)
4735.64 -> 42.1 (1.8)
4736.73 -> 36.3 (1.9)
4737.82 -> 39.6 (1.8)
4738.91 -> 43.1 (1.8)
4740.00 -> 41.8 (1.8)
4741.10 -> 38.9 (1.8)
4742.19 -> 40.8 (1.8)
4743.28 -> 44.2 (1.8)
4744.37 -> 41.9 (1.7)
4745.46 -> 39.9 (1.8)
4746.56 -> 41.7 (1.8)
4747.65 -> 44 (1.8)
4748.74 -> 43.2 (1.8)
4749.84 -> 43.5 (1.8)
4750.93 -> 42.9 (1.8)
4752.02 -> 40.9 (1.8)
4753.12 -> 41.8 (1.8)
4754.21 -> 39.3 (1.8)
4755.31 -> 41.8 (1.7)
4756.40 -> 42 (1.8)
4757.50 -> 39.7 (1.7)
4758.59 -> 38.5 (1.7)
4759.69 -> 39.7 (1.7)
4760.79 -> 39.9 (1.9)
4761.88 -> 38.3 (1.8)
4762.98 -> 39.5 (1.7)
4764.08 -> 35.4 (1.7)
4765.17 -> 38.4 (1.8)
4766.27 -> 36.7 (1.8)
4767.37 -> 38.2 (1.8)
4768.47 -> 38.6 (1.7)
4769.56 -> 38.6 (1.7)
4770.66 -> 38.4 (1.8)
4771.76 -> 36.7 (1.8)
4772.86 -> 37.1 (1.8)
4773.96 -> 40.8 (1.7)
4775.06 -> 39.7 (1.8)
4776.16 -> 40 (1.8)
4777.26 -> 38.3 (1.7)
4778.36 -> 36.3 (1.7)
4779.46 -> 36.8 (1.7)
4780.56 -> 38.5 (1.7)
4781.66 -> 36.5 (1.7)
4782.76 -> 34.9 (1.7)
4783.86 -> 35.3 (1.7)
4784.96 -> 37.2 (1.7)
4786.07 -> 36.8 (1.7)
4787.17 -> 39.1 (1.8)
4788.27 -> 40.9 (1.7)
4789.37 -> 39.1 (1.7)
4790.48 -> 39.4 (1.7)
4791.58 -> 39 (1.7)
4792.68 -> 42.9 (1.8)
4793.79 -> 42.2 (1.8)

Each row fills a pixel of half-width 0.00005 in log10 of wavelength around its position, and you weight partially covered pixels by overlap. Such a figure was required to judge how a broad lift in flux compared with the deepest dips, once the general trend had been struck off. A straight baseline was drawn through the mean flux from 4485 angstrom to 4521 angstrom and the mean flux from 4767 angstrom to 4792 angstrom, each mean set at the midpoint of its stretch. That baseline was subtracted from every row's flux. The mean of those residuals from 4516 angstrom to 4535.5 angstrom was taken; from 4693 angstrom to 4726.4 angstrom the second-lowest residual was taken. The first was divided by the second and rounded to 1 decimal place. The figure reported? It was 1.4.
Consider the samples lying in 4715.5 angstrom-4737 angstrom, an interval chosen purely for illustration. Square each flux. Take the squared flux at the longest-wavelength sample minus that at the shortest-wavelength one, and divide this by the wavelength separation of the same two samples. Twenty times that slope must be -564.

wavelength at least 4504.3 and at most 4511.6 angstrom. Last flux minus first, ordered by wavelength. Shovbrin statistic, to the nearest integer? -2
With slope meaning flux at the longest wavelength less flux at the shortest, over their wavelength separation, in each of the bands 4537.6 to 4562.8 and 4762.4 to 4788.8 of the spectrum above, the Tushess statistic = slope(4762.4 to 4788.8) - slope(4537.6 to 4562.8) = -0.090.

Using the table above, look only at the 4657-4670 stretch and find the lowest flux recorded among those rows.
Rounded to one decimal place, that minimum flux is 33.4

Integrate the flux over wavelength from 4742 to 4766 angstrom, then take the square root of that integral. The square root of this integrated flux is 31.3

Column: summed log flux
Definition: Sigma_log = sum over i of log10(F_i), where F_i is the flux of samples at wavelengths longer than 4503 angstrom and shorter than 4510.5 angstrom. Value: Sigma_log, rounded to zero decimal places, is 11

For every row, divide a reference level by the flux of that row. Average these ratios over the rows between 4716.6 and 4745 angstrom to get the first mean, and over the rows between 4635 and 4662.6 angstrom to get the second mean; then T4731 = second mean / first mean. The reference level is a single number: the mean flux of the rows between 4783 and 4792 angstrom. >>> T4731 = 0.99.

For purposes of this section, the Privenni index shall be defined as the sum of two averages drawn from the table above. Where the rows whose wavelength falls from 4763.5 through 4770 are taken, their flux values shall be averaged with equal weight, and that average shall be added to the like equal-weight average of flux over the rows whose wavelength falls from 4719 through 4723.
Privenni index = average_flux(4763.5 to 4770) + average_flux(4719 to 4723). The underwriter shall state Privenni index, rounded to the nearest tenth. 80.5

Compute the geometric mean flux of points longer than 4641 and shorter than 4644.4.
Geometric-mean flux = 45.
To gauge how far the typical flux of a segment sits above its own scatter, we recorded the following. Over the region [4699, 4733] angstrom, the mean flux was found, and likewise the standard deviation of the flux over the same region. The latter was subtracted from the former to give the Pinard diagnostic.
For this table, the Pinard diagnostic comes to 37.5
